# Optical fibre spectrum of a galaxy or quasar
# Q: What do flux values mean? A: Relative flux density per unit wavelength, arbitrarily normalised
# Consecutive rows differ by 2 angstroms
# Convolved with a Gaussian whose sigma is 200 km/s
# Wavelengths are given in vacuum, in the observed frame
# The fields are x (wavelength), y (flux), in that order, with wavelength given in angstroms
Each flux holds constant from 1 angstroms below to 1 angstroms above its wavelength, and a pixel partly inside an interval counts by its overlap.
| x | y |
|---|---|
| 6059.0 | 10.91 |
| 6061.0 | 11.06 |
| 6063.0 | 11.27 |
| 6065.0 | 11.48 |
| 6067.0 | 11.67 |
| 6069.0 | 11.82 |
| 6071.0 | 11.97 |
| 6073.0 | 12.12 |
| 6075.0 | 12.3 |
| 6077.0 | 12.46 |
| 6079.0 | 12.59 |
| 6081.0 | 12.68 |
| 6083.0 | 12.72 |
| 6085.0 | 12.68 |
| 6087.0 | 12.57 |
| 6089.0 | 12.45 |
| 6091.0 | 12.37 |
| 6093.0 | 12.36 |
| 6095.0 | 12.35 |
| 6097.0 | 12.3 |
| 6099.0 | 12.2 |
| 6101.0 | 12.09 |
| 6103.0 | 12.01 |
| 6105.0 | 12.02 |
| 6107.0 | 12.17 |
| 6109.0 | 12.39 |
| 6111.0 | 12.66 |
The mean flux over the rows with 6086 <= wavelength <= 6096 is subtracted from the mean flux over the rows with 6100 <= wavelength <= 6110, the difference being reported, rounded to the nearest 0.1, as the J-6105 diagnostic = -0.3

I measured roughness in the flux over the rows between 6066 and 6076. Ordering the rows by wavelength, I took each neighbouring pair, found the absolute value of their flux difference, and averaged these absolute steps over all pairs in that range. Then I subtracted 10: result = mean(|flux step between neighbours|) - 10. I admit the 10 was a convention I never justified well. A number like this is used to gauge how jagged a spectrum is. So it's -9.84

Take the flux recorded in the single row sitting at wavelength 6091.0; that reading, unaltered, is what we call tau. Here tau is 12.37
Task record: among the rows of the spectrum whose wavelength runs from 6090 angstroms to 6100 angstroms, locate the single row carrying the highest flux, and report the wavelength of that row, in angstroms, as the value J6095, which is 6091.0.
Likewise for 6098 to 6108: 6099.0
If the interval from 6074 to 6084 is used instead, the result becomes 6083.0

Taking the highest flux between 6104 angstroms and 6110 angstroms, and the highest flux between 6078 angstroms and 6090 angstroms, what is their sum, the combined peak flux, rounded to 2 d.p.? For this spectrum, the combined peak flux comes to 25.11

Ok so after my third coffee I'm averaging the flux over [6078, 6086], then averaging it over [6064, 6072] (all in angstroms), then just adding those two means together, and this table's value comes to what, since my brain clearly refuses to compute 24.4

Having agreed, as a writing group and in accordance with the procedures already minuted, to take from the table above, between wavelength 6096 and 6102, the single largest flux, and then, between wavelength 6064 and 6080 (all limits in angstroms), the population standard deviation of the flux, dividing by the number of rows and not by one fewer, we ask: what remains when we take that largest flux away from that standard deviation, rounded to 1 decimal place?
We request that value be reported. -11.9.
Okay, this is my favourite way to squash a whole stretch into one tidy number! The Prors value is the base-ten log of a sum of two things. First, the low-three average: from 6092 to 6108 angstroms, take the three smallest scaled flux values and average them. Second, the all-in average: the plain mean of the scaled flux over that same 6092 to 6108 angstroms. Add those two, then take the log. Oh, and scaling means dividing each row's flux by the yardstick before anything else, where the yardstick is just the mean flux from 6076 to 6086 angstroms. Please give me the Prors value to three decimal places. 0.283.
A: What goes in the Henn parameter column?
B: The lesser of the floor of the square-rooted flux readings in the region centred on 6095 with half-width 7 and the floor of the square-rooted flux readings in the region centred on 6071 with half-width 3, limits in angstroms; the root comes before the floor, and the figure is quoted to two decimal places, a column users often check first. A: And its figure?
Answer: 3.44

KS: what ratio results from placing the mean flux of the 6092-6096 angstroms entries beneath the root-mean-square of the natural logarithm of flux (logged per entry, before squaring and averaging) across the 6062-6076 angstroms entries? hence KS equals 0.200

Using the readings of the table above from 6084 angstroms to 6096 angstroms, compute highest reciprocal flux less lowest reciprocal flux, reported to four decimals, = 0.0021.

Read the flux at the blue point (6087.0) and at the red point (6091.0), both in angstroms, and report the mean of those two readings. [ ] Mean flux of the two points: 12.5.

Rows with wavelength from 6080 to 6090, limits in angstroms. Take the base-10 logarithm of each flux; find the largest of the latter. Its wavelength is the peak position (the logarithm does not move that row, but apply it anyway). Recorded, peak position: 6083.0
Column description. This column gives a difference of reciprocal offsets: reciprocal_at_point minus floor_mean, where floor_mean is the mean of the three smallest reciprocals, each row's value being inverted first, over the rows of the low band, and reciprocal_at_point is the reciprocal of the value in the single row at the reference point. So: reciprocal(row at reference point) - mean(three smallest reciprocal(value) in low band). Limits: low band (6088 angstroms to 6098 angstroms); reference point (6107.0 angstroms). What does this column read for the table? 0.0015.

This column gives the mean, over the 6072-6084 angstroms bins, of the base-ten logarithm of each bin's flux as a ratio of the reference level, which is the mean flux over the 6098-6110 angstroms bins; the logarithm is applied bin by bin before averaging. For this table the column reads 0.012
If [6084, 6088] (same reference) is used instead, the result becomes 0.017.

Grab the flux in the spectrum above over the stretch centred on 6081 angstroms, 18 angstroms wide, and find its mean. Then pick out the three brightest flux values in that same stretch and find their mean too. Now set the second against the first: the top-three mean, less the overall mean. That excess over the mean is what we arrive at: 0.19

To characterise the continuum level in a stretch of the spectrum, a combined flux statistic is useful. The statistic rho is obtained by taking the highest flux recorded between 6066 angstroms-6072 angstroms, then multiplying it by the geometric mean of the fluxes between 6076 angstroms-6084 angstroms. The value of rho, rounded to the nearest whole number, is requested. 151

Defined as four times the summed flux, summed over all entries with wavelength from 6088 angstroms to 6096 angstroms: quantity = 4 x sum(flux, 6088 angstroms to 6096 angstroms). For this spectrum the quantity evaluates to 198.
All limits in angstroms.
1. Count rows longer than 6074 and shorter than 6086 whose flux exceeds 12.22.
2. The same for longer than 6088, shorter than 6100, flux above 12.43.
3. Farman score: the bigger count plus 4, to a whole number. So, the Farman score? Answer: 10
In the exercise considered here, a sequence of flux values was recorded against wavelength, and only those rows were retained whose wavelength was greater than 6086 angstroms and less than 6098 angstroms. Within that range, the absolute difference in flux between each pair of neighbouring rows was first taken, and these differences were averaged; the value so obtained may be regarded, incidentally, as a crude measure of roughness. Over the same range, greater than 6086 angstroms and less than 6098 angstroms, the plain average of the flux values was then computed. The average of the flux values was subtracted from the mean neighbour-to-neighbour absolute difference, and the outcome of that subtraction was -12.3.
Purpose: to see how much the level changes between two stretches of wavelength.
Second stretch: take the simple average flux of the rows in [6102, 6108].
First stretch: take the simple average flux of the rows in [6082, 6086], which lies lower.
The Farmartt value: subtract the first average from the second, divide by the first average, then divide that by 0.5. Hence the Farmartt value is -0.10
